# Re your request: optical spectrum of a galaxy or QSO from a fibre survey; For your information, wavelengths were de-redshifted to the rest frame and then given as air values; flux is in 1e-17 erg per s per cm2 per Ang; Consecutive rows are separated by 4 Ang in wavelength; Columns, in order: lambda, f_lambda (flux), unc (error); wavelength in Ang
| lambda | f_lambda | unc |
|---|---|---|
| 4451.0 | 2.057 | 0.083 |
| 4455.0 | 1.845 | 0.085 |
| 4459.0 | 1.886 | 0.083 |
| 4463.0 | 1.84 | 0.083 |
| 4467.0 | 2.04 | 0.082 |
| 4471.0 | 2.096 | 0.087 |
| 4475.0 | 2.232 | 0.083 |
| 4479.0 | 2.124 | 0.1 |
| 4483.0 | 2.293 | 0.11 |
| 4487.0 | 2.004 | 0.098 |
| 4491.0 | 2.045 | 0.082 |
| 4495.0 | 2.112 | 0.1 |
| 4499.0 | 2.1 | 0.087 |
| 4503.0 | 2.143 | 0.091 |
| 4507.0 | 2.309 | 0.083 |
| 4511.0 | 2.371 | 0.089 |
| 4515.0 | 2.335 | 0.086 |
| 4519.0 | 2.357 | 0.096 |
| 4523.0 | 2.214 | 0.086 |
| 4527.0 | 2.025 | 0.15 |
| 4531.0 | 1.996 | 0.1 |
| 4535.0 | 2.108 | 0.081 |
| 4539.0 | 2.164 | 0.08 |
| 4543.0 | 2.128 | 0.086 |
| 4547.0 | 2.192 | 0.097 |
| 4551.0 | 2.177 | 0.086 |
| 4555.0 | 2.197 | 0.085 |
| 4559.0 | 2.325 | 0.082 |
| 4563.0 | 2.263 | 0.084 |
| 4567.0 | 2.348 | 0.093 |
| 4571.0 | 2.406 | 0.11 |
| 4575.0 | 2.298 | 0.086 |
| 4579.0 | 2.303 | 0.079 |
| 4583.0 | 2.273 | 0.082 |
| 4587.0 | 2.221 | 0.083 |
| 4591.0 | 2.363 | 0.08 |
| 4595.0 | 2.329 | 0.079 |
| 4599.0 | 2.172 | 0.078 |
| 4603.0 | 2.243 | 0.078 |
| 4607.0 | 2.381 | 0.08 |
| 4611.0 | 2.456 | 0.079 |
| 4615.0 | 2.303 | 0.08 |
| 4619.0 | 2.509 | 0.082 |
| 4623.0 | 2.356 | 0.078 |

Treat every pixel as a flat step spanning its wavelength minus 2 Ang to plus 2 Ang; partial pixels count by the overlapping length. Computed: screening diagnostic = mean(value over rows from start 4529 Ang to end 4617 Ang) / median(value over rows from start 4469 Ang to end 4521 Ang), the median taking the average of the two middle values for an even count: 1.05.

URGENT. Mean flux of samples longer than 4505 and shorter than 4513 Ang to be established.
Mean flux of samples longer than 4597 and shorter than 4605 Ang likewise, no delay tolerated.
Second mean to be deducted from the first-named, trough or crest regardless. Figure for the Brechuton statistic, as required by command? 0.13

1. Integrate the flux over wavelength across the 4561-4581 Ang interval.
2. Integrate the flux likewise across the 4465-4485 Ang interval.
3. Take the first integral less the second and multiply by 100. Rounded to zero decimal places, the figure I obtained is 333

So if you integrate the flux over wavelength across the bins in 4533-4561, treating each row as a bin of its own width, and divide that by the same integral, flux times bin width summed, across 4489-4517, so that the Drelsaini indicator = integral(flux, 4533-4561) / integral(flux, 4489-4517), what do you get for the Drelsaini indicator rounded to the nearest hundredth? 0.99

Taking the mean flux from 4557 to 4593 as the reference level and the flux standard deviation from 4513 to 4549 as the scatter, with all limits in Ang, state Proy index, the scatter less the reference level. -2.19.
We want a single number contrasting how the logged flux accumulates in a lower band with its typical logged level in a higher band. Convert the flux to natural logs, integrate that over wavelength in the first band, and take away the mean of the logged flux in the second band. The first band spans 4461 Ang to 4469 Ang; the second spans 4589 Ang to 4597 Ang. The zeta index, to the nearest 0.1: 4.4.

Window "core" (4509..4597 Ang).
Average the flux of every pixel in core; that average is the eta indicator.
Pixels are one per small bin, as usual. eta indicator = 2.25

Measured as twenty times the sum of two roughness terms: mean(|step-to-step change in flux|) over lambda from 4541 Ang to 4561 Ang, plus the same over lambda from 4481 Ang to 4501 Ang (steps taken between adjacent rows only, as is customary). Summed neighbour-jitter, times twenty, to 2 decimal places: 3.18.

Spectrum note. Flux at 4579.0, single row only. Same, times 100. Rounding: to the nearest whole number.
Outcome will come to 230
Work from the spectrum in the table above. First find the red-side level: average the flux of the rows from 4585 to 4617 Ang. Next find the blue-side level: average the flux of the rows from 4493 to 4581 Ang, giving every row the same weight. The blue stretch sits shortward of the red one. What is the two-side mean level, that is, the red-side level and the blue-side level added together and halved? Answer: 2.26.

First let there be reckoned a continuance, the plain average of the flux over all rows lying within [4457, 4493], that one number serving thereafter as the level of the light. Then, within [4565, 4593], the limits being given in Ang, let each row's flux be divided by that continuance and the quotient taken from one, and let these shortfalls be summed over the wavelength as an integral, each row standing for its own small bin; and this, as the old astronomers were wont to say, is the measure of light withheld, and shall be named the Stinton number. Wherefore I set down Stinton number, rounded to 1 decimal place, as -3.4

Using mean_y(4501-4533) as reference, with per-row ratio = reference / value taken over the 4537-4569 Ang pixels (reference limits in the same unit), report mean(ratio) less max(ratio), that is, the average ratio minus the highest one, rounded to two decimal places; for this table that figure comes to -0.04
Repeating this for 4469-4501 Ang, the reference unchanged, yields -0.06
